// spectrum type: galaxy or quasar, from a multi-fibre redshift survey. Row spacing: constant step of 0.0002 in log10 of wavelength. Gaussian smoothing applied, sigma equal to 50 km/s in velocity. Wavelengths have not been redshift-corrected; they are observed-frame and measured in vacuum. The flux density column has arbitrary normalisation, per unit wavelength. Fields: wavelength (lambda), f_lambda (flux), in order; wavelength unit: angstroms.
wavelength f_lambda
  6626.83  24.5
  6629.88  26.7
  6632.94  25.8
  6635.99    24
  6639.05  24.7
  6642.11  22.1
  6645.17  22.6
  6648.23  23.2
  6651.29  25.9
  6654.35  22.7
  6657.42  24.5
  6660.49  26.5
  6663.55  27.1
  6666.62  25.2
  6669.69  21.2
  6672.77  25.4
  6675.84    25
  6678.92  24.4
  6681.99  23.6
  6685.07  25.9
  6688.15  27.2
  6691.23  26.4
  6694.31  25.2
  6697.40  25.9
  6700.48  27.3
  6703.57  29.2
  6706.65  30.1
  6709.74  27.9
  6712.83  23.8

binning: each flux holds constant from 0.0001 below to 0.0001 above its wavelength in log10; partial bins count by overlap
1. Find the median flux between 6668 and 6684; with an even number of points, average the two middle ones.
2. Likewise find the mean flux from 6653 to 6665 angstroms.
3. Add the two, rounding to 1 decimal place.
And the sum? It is 49.6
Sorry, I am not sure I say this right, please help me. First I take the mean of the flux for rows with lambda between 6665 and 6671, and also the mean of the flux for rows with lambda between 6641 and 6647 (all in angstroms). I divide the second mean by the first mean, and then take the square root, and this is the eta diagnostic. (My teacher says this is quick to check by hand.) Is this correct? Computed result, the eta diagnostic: 0.98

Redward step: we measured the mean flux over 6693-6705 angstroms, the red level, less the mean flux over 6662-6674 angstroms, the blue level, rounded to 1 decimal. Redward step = 2.2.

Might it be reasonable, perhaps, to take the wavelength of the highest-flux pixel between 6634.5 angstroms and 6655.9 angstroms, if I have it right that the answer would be 6651.29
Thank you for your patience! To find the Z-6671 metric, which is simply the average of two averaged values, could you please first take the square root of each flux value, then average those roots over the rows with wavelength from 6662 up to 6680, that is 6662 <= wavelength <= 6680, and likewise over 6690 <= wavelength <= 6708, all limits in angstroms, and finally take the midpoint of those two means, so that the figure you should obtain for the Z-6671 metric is 5.10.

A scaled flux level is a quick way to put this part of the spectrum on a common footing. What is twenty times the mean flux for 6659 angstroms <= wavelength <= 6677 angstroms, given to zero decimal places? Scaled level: 501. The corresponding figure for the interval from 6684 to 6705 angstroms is 535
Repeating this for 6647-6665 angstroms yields 500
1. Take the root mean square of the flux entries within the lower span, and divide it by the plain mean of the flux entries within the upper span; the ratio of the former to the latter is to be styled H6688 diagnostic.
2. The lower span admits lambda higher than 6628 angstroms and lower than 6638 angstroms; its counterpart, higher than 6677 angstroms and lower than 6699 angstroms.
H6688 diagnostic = 1.00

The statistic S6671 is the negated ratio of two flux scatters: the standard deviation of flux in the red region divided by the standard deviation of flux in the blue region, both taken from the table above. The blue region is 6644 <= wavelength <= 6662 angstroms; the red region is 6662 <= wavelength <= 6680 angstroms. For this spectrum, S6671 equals -1.16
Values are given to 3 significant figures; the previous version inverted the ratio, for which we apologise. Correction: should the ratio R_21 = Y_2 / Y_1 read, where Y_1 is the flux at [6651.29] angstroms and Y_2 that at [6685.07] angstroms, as 1.00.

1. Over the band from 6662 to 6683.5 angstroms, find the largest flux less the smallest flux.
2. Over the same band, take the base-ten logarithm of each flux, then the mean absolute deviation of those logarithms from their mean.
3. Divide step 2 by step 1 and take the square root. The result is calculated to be 0.063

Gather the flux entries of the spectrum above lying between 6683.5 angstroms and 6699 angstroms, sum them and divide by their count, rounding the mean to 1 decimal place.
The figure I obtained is 26.1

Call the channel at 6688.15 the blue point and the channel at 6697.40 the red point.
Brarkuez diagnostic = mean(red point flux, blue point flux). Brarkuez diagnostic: 26.55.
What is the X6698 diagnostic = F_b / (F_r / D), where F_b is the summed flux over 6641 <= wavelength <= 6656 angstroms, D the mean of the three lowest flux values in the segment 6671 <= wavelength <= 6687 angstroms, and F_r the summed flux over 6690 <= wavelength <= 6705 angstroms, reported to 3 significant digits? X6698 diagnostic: 21.2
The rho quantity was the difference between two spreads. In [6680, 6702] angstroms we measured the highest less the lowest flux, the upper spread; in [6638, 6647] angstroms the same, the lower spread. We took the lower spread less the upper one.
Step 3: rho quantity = -1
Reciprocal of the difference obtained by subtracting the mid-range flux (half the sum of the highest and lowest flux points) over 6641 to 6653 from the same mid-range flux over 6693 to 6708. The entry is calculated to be 0.27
